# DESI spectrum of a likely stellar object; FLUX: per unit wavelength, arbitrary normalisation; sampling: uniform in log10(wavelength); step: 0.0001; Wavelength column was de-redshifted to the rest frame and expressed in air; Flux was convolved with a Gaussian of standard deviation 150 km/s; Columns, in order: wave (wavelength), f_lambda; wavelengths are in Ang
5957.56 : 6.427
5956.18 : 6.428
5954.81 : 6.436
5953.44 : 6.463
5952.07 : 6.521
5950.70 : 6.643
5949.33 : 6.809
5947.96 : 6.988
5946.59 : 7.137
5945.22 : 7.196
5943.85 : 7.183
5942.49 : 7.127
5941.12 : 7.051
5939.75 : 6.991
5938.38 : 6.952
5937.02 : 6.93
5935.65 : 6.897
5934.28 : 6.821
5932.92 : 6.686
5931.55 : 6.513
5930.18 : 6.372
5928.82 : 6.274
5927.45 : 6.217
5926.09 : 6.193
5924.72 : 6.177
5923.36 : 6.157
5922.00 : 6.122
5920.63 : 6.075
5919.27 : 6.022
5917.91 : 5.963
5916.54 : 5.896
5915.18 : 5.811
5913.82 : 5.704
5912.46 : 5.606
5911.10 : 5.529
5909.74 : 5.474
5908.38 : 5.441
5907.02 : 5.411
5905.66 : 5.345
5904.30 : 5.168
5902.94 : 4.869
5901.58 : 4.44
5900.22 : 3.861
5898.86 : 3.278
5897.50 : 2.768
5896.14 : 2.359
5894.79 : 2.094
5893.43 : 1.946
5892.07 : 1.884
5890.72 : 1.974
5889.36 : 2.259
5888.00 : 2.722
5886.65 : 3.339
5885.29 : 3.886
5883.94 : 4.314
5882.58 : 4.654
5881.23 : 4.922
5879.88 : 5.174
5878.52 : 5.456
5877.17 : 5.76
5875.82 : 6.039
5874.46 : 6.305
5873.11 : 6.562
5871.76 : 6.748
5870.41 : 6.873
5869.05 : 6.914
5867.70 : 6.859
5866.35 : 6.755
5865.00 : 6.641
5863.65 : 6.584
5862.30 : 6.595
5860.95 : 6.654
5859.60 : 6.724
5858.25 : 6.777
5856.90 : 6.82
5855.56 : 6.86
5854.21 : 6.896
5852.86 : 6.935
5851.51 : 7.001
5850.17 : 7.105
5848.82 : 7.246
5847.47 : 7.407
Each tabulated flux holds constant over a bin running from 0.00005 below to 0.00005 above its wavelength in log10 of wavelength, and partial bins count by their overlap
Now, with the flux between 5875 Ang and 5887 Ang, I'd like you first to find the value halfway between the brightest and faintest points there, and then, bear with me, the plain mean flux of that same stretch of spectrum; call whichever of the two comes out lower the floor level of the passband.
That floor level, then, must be 4.7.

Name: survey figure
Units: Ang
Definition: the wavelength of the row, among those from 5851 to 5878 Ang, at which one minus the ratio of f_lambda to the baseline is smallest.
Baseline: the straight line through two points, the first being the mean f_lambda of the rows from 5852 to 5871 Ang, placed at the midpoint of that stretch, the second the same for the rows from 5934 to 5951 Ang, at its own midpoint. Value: 5851.51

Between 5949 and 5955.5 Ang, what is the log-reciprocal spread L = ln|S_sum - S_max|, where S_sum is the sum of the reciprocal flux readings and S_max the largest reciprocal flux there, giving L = -0.5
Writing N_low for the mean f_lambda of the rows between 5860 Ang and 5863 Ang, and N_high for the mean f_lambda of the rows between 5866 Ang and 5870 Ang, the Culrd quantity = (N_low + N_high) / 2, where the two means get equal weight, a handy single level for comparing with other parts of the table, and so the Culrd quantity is 6.7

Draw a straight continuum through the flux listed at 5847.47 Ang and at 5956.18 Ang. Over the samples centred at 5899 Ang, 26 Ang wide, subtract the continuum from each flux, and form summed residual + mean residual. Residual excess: -65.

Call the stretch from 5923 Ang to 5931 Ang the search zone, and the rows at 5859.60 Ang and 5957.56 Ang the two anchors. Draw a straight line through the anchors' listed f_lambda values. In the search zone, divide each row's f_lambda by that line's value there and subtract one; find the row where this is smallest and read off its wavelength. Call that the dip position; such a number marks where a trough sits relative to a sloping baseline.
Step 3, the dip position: 5923.36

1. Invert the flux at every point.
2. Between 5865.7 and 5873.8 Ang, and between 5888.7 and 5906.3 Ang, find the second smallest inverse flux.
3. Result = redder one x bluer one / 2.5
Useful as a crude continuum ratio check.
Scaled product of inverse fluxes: 0.0113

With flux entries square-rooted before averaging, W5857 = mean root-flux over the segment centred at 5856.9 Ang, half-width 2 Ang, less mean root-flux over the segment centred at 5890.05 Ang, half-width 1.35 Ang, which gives 1.16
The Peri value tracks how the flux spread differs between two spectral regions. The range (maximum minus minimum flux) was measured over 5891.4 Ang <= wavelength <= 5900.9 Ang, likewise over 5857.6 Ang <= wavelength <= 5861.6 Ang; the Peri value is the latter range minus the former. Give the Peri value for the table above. -1.9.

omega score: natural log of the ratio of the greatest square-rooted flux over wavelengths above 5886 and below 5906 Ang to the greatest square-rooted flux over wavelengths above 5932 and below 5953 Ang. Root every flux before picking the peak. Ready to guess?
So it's -0.15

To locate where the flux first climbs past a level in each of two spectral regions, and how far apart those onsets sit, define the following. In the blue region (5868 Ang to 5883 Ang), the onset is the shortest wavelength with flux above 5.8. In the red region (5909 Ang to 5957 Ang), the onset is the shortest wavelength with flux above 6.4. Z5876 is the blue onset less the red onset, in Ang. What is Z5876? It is -62.5 Ang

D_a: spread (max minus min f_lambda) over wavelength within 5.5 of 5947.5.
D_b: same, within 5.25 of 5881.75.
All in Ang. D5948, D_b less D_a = 1.7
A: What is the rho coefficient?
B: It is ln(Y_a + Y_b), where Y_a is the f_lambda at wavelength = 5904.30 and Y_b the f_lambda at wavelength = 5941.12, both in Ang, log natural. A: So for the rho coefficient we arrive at 2.50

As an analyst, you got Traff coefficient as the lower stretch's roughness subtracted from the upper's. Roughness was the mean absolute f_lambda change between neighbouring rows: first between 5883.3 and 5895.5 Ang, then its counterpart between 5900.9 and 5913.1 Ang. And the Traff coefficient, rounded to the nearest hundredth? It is -0.18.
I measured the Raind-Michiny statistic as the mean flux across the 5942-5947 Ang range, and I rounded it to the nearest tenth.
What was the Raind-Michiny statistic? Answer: 7.2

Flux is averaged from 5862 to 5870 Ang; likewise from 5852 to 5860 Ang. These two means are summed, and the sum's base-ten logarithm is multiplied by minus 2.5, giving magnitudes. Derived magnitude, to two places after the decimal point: -2.83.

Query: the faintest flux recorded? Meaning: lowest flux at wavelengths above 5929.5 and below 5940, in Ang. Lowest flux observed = 6.372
